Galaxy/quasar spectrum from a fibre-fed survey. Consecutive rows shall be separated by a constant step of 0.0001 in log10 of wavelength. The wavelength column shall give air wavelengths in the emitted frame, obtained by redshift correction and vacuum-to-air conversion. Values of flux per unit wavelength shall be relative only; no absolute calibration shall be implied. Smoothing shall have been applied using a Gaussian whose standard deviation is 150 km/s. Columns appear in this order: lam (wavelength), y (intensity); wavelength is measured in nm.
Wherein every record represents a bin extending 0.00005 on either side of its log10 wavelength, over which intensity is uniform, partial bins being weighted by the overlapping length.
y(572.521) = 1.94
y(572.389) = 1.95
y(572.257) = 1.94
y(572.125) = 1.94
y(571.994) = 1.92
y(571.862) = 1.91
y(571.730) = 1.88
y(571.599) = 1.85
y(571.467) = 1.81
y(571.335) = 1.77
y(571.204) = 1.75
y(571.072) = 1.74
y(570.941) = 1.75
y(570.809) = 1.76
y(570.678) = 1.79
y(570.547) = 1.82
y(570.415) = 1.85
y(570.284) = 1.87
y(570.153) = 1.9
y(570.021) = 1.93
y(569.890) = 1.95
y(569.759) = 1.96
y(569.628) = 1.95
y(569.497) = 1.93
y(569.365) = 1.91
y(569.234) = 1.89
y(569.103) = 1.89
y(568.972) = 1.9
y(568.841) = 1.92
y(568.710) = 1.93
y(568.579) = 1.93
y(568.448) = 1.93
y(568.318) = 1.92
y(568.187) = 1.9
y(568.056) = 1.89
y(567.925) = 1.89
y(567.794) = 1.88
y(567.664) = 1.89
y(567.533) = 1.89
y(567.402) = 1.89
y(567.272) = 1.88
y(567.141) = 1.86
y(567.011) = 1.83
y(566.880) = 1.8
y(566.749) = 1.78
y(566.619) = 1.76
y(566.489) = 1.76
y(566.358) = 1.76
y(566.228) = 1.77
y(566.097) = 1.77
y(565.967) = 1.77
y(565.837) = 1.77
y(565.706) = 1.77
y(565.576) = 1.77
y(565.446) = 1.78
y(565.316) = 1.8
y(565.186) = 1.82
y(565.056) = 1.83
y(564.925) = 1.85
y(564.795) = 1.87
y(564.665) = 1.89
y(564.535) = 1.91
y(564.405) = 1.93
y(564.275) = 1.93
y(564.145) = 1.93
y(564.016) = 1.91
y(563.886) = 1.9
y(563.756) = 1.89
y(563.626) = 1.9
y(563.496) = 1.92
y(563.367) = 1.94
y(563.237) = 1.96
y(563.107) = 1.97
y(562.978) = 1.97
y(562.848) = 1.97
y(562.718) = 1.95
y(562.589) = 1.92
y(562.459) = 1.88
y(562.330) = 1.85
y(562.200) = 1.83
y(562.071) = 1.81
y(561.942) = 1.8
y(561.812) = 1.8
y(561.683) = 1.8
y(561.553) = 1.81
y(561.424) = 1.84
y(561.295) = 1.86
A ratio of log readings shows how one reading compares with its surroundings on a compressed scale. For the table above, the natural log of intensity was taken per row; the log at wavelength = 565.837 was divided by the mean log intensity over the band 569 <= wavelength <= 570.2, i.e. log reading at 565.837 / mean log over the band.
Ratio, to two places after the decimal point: 0.87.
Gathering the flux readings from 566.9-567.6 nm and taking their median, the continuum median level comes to 1.880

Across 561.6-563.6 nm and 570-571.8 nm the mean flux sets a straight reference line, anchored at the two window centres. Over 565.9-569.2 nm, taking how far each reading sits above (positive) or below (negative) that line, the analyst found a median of 0.04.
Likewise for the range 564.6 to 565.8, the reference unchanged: -0.05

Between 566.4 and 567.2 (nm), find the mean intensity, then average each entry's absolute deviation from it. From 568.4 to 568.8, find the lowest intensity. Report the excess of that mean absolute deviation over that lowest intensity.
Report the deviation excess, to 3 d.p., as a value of -1.898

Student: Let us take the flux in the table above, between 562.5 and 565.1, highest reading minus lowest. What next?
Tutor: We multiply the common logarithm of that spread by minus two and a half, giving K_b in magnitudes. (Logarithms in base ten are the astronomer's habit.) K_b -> 2.1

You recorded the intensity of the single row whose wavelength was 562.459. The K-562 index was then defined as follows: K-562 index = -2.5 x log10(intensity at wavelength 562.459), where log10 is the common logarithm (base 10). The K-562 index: -0.69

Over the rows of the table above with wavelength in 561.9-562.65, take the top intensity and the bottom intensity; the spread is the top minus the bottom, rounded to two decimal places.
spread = 0.12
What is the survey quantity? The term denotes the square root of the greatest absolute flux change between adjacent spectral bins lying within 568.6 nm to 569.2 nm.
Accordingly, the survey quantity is 0.141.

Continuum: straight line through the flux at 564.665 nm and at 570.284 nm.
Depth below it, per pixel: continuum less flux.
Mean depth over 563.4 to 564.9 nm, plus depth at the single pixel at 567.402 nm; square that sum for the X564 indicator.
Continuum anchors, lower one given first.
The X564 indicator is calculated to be 0.0006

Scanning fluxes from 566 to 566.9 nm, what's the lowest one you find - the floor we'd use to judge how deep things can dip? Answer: 1.76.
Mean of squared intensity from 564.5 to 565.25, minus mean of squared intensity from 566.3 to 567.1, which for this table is 0.3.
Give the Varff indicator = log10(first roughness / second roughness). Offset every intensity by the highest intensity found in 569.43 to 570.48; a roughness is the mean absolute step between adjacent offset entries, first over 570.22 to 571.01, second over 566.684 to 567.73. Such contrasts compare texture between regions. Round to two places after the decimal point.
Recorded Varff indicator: 0.18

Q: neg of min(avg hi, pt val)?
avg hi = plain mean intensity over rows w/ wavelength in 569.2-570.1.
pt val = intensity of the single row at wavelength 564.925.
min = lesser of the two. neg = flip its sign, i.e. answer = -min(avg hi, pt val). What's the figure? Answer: -1.85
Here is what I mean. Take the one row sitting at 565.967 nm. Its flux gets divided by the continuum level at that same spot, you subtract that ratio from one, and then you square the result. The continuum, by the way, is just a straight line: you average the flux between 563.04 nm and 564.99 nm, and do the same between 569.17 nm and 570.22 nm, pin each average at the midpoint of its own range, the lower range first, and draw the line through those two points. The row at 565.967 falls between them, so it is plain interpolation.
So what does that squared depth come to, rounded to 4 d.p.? 0.0060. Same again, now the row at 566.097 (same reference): 0.0060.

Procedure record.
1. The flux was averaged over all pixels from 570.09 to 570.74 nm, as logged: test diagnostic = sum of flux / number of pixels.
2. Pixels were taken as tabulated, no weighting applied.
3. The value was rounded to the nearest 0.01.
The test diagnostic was 1.85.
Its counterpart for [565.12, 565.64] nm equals 1.79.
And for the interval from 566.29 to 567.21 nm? 1.79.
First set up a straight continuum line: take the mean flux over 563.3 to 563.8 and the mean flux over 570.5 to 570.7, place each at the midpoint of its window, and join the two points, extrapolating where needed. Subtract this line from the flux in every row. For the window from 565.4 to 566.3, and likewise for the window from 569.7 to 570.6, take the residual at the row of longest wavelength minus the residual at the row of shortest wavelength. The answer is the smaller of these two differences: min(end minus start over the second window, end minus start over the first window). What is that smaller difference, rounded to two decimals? -0.13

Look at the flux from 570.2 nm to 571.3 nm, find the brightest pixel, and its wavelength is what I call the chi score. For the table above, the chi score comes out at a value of 570.284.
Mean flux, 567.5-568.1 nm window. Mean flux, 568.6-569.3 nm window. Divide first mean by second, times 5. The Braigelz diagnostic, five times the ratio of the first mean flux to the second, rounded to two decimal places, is 4.95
